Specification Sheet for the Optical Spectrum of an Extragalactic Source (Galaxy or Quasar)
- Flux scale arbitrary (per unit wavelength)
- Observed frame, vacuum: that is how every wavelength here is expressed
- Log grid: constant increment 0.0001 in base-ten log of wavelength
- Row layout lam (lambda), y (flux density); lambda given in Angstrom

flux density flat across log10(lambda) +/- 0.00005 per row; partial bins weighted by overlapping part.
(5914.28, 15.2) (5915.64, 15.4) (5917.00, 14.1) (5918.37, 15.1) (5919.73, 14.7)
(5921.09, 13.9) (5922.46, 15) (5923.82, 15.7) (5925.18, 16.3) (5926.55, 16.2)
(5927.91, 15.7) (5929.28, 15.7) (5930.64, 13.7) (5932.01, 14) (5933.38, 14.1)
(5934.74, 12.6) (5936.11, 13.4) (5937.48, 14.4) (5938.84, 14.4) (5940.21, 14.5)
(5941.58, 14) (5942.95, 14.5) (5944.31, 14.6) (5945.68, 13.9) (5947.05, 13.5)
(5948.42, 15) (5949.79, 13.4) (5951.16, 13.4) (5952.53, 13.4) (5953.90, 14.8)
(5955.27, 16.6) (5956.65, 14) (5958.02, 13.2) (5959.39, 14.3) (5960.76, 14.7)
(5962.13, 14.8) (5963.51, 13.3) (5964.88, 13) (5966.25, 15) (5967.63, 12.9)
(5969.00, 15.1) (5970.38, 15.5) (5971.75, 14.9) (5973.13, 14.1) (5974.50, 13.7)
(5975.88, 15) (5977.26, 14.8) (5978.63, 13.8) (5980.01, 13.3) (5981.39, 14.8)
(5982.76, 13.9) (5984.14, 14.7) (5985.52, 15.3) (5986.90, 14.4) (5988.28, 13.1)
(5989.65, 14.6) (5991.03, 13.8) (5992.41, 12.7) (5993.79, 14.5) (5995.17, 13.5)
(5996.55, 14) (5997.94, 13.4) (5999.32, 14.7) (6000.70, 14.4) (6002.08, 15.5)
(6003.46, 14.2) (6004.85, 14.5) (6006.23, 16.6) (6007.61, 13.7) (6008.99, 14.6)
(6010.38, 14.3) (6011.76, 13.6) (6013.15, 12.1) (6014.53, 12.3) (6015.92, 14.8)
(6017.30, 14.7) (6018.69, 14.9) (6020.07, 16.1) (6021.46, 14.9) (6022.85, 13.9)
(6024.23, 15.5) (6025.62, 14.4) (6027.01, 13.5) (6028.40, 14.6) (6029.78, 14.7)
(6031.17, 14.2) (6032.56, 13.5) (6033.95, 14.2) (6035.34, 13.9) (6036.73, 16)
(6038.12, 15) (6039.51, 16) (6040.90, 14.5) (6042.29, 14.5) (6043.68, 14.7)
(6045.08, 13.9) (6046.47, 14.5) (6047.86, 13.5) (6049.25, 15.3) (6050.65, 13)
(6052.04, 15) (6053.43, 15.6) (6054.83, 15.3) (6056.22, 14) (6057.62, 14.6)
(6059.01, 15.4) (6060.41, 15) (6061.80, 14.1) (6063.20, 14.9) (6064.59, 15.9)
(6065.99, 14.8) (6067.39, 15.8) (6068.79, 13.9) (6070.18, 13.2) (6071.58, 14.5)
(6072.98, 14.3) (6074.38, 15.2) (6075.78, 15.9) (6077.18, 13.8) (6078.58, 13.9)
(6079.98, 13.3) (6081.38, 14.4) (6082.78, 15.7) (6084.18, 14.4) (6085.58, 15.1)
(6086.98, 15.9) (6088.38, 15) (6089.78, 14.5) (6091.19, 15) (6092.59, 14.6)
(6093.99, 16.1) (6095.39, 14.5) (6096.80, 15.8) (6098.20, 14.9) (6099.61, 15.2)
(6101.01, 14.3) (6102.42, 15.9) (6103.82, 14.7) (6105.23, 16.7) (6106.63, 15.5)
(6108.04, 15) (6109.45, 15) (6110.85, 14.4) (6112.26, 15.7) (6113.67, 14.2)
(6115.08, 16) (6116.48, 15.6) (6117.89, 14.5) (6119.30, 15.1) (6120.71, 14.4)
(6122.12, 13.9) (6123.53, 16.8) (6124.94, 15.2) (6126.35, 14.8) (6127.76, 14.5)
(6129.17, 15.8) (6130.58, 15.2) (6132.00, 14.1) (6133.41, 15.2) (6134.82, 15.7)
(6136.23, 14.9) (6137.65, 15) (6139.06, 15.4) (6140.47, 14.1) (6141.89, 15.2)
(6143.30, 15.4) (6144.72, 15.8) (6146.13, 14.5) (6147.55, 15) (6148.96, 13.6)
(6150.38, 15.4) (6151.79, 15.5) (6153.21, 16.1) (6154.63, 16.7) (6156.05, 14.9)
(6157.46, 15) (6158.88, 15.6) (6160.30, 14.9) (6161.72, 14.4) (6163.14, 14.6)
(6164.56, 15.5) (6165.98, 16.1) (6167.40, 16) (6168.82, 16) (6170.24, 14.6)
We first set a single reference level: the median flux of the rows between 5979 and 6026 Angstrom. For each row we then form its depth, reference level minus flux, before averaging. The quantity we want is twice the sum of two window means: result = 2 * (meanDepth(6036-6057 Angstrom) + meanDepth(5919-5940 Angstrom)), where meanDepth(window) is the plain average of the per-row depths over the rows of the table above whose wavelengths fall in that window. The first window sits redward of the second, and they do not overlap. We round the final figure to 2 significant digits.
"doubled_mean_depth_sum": -1.1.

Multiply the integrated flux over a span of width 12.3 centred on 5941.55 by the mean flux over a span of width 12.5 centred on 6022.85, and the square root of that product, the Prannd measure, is 50.6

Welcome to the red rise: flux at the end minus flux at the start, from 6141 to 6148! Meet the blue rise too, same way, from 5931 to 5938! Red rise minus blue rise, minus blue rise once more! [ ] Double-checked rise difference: -1.0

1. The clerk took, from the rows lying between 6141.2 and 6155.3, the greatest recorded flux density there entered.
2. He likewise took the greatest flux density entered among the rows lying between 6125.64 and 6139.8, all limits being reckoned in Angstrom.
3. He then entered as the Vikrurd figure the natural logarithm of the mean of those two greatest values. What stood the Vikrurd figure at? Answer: 2.79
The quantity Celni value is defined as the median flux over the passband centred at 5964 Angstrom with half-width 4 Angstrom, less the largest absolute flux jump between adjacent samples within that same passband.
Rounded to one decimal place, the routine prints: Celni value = 11.9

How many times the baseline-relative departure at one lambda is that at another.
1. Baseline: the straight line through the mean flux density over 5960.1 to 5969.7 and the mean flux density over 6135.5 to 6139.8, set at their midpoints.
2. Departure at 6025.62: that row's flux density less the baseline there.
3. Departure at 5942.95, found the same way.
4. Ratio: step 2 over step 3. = -0.1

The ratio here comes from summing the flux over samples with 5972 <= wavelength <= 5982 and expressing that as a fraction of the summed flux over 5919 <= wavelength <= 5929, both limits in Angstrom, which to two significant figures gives 0.93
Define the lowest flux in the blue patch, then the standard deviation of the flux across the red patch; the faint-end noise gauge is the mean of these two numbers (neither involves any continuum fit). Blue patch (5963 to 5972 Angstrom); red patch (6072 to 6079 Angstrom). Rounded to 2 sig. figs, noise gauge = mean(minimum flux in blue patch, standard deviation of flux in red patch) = 6.9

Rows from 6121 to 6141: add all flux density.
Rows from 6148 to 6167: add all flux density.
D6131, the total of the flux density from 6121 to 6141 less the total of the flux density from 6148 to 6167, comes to 12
